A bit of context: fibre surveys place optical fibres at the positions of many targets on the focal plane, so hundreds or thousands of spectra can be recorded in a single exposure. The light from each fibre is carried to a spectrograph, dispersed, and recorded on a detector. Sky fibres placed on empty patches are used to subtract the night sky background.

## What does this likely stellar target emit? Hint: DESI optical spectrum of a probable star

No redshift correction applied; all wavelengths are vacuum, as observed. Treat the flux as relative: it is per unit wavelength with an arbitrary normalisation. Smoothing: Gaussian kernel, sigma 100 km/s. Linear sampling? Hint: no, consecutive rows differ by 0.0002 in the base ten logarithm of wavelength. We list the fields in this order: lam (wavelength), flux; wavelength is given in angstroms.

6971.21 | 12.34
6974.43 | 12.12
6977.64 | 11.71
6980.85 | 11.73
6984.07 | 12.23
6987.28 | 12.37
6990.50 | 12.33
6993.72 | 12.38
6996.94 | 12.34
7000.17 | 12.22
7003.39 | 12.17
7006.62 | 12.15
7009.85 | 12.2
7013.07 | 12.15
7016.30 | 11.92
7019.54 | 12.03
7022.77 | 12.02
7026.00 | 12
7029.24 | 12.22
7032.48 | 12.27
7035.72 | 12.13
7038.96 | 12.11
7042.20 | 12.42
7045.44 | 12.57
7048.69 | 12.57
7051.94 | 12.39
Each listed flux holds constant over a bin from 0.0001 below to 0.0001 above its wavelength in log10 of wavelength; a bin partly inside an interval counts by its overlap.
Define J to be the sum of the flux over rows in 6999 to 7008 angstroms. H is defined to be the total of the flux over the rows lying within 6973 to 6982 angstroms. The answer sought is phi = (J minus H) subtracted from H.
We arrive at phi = 34.6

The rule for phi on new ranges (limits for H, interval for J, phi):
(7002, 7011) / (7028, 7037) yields 36.4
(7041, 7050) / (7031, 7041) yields 38.6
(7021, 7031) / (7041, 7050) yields 34.9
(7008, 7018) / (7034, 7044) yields 35.9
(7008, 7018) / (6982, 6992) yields 35.6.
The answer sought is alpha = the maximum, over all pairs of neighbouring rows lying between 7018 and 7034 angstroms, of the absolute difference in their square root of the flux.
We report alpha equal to 0.032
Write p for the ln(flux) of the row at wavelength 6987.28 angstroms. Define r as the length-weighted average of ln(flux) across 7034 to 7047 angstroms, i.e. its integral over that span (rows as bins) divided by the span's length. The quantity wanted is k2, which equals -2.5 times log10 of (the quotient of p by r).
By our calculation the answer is -0.002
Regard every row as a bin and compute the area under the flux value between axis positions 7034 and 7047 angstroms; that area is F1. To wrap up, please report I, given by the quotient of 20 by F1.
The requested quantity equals 0.125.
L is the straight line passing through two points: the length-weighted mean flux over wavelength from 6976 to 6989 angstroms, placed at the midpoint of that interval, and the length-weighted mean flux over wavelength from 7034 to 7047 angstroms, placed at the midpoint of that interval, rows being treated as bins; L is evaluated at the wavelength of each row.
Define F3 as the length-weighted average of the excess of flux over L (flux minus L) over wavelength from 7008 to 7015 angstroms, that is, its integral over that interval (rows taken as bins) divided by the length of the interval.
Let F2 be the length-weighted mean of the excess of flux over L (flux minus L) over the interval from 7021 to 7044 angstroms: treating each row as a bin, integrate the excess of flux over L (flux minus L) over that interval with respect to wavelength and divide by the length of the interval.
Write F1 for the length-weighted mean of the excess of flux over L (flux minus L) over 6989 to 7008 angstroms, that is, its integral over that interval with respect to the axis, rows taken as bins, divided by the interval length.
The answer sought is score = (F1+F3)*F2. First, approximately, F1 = 0.17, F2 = -0.10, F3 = 0.00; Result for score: -0.017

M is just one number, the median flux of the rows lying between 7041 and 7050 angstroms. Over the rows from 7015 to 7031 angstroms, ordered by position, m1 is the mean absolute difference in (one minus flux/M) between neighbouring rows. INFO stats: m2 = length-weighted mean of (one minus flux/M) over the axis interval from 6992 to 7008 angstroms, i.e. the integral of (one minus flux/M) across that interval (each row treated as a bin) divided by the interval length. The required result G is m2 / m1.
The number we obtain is 3.5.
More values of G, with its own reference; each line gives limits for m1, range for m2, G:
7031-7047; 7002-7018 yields 2.9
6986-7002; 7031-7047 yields 4.3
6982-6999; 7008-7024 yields 7.5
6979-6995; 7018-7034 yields 2.5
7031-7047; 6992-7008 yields 2.0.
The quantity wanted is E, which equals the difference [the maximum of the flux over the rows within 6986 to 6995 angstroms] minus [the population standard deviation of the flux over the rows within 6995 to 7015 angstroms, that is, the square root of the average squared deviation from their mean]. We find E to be 12.3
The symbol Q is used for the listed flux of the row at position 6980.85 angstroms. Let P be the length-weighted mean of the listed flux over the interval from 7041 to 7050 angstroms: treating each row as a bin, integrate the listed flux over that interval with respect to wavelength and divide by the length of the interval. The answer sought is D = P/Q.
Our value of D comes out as 1.07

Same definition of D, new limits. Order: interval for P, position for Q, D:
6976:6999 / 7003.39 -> 1.00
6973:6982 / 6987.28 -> 0.96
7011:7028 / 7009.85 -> 0.99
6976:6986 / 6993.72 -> 0.96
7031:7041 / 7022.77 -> 1.01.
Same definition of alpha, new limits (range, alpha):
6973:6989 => 0.072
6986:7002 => 0.017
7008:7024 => 0.033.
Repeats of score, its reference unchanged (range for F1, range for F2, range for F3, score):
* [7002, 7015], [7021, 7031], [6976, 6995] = -0.015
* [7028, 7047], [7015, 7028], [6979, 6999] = -0.035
